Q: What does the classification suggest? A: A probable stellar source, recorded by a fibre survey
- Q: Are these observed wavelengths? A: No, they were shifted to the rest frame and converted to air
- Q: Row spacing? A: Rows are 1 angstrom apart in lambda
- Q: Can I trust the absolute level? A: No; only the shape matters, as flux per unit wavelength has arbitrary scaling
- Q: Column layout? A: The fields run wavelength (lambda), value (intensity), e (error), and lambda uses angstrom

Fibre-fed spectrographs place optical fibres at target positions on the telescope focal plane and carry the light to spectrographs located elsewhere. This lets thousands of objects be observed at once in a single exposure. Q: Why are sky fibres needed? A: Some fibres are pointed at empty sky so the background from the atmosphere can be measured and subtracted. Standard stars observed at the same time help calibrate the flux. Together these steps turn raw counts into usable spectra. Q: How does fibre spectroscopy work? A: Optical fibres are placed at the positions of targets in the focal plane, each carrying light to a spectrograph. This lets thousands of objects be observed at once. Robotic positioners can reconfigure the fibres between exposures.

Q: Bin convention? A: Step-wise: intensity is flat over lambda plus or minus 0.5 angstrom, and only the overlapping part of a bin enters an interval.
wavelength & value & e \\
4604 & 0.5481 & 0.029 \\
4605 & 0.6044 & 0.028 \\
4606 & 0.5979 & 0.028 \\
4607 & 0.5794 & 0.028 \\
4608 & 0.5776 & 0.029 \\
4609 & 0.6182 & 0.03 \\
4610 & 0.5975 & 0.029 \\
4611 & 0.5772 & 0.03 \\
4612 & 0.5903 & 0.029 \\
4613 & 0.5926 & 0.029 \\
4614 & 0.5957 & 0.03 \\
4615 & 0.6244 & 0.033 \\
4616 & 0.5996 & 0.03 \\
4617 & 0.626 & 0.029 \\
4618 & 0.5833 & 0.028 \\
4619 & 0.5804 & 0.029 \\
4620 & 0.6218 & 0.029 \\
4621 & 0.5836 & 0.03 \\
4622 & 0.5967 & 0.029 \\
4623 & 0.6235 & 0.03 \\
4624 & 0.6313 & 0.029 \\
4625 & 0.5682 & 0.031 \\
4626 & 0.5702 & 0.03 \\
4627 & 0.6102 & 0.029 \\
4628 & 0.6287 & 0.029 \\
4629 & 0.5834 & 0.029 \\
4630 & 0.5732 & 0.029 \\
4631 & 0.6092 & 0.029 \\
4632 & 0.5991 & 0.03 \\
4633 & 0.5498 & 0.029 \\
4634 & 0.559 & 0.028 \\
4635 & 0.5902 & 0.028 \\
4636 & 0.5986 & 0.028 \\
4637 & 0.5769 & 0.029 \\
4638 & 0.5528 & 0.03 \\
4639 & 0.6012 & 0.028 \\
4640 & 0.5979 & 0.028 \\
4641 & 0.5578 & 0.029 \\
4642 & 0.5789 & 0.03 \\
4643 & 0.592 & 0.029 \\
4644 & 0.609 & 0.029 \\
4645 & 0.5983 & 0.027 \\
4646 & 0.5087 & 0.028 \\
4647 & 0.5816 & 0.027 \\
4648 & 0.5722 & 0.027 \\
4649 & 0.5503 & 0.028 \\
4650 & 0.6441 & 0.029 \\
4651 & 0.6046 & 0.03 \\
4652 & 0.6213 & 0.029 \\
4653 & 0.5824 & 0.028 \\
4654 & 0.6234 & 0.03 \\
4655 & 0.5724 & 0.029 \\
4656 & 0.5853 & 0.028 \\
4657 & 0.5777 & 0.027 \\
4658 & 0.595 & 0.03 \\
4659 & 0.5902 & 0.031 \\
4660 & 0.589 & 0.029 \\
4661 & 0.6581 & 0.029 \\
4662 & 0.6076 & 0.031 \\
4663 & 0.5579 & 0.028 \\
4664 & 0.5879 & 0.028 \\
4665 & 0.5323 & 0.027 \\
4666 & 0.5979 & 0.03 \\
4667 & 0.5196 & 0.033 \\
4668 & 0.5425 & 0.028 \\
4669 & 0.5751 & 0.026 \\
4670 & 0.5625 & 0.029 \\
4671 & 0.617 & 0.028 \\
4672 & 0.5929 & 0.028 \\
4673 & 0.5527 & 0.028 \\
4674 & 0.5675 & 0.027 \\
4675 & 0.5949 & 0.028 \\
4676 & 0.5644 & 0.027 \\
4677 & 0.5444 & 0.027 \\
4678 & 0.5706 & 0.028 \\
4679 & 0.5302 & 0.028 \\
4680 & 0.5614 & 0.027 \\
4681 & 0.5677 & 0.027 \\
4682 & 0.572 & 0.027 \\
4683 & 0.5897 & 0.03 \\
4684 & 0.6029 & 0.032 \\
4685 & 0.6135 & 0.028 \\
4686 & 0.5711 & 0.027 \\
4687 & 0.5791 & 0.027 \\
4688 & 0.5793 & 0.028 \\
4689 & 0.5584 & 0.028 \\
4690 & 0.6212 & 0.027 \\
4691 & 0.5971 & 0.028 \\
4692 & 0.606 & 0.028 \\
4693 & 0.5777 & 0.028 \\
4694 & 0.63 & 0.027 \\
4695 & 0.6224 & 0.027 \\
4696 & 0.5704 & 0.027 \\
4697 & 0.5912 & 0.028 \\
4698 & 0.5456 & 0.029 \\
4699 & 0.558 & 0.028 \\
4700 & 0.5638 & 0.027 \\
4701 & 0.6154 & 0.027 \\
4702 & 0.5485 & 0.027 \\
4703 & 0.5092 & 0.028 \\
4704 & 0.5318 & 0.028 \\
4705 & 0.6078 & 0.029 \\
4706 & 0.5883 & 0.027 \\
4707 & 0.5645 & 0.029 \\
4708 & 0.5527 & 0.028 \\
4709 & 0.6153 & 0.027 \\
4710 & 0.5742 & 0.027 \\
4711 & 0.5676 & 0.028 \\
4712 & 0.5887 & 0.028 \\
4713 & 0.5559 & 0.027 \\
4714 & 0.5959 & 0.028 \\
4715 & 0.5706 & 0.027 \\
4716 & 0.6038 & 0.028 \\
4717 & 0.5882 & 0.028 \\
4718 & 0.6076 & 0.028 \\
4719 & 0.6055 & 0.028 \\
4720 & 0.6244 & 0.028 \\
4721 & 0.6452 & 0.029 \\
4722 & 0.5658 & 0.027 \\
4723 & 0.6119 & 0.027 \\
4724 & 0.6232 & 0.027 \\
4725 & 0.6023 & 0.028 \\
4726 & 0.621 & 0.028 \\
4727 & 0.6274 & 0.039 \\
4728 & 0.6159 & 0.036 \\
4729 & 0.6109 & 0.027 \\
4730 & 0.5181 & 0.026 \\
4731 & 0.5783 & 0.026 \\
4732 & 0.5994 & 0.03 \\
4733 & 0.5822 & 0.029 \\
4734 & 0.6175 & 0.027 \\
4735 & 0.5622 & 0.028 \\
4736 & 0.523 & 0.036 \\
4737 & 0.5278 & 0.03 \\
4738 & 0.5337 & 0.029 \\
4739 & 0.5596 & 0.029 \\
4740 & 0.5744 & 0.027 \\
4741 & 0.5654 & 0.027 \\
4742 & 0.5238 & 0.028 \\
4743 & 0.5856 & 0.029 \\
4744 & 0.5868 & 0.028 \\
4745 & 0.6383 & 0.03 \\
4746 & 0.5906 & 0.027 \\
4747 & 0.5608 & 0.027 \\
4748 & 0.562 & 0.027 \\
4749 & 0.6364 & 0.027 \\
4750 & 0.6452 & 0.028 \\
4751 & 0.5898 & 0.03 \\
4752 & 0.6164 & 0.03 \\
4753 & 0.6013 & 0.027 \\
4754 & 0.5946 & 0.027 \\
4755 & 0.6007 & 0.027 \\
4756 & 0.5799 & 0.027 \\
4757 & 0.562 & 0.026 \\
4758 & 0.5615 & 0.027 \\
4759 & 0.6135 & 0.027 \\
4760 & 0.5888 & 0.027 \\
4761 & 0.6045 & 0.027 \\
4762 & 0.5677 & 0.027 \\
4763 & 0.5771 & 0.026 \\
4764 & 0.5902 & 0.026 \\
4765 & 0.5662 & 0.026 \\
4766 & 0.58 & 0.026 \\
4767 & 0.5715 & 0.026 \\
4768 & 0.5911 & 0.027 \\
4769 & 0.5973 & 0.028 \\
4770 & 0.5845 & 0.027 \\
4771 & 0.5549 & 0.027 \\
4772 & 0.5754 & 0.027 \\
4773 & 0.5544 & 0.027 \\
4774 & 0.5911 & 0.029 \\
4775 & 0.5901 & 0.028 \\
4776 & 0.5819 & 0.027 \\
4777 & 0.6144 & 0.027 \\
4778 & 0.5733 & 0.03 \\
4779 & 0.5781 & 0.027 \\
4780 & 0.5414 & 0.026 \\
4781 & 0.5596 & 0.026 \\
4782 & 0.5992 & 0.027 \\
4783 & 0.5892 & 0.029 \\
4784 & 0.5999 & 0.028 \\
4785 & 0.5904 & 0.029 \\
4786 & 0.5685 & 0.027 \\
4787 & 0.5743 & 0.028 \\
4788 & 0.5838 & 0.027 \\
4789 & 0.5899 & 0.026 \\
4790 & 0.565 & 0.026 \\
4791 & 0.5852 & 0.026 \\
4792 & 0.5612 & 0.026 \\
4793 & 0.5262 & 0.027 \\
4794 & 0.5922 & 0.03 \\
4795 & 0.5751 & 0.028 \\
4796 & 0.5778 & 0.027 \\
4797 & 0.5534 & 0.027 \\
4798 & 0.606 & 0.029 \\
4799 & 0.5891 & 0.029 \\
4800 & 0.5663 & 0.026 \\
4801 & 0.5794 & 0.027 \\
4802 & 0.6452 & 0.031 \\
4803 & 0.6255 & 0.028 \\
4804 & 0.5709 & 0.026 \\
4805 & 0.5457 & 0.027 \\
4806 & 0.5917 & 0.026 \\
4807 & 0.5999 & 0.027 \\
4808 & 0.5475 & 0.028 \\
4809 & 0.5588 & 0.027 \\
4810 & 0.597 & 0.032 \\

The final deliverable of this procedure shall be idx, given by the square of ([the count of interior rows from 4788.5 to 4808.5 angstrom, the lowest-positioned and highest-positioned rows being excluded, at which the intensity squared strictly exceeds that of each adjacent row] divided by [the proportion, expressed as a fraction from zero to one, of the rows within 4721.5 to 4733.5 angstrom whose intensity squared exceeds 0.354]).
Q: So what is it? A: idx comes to 81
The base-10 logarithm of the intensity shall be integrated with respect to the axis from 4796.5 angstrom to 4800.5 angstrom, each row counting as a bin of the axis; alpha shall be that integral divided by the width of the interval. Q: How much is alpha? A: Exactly -0.238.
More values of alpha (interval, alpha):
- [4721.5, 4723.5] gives -0.230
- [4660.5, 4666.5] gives -0.230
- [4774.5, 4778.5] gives -0.229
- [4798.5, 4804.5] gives -0.225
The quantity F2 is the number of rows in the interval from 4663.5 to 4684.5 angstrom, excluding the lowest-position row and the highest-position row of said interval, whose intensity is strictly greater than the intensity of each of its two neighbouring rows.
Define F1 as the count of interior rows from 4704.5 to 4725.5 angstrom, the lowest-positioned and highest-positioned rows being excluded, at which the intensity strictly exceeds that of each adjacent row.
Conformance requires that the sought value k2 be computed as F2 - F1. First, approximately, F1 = 7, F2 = 5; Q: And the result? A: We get -2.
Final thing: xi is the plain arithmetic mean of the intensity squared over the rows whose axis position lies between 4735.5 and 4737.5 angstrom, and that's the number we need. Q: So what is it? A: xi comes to 0.28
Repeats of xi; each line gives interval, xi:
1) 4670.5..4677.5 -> 0.33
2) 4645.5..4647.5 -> 0.30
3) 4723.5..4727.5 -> 0.38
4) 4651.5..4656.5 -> 0.36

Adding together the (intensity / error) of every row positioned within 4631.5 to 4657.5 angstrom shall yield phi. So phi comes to 533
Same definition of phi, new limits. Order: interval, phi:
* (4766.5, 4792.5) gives 554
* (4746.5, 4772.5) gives 564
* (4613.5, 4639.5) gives 527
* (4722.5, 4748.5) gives 527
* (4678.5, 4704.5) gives 541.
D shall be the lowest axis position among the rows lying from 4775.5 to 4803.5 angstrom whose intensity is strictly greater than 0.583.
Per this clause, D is 4777 angstrom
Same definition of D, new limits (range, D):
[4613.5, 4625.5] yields 4614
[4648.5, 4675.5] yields 4650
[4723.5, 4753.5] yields 4724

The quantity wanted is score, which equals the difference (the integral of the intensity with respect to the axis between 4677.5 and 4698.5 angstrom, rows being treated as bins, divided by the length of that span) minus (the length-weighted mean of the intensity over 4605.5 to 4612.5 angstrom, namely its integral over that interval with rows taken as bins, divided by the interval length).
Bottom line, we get -0.007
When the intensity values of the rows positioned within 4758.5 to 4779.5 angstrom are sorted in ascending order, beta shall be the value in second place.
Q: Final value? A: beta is 0.5549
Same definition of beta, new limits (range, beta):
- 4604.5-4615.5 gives 0.5776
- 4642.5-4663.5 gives 0.5503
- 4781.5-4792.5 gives 0.565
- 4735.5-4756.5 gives 0.5238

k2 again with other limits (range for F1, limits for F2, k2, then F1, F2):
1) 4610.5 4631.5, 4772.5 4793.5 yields 2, 5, 7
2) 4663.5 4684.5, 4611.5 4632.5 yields 1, 5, 6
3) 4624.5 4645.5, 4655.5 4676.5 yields 2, 5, 7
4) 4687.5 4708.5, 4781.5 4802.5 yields 0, 6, 6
